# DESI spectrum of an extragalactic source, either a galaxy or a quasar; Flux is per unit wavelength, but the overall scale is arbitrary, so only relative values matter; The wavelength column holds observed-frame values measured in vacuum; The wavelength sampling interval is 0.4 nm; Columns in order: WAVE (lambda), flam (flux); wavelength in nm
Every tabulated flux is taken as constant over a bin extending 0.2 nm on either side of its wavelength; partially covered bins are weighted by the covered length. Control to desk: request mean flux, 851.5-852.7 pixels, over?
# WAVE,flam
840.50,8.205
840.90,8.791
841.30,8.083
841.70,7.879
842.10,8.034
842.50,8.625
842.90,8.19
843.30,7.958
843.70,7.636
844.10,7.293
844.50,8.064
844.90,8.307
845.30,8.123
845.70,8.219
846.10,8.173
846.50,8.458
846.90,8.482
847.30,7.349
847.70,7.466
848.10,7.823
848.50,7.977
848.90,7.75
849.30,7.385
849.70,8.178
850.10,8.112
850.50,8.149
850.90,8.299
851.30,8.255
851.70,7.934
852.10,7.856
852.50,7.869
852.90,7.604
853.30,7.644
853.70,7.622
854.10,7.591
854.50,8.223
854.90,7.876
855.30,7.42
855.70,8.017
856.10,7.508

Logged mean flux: 7.89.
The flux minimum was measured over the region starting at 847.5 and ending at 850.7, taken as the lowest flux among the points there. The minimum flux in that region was 7.385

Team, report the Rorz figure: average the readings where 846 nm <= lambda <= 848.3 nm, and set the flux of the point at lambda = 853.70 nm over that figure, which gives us 0.96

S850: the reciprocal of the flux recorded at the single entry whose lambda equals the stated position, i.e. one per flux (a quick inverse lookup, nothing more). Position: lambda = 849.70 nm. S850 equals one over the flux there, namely 0.122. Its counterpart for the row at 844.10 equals 0.137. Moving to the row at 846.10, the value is 0.122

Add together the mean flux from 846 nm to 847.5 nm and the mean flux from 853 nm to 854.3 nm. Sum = 15.73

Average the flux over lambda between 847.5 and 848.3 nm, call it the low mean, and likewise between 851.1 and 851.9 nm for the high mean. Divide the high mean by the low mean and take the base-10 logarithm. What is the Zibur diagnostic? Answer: 0.025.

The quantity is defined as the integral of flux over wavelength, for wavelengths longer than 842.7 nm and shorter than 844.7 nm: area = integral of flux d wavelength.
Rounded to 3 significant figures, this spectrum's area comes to 15.7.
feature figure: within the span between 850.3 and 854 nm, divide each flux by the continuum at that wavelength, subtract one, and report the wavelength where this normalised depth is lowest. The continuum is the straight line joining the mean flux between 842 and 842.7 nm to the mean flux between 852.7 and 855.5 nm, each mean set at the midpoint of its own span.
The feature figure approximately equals 852.90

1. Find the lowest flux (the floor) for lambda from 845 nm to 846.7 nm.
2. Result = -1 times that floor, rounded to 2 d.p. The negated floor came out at -8.12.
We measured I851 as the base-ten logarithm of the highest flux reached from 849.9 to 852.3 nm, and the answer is 0.919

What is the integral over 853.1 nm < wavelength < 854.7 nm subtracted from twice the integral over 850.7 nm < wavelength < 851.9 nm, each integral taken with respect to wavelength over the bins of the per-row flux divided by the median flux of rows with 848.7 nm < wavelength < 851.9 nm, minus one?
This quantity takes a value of 0.080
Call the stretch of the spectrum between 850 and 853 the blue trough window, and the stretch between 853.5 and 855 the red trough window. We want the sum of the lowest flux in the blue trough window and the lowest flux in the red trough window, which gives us 15.2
